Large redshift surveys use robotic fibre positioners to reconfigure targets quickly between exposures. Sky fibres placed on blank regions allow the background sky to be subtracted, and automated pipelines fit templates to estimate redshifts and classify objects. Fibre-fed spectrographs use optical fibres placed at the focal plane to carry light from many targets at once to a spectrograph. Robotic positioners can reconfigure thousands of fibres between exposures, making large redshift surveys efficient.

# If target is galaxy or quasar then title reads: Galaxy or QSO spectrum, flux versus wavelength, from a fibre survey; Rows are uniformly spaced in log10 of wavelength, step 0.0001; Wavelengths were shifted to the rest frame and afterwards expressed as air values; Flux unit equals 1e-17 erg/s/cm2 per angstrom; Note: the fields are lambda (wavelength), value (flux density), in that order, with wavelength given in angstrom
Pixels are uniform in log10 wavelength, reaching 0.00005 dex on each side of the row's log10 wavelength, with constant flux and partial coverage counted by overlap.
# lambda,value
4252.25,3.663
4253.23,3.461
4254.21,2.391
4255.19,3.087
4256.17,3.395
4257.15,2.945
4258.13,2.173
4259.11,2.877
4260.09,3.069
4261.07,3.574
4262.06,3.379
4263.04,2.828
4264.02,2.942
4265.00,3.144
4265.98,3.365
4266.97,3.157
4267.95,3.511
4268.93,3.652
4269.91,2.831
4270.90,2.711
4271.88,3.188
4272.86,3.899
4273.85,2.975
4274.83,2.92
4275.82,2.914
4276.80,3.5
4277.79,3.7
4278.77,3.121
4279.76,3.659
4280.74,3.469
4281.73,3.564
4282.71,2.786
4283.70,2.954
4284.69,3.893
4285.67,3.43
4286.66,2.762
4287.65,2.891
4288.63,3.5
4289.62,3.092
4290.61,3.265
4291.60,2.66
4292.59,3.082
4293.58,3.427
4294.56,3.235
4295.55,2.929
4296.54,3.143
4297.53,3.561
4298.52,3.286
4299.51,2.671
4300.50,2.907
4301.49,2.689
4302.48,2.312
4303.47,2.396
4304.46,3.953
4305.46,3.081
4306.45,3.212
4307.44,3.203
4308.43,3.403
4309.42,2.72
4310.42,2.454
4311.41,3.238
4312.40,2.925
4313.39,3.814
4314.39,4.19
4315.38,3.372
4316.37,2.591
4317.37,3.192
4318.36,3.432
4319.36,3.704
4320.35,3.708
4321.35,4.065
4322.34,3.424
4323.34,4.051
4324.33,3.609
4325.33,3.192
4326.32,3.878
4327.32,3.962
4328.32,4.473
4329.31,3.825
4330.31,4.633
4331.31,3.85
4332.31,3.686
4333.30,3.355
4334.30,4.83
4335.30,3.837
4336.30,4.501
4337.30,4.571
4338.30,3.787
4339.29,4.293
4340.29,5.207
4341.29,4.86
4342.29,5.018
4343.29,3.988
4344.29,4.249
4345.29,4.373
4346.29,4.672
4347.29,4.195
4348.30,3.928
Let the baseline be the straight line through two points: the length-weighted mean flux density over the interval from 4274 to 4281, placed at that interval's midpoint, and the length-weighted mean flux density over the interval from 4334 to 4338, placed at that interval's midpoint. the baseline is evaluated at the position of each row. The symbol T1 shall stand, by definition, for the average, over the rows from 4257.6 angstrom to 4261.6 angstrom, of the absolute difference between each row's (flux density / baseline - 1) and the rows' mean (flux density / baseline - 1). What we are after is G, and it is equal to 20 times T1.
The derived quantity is 2.6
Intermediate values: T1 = 0.13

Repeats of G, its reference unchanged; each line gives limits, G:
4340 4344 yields 1.8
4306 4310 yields 1.1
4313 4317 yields 2.6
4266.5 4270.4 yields 1.9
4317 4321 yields 0.9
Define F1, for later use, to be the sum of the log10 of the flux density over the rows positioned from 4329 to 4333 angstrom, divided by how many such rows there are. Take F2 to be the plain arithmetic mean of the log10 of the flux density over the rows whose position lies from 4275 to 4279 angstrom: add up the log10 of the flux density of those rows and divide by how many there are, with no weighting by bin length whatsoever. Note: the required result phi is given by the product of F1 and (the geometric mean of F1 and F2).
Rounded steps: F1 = 0.60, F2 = 0.518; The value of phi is 0.33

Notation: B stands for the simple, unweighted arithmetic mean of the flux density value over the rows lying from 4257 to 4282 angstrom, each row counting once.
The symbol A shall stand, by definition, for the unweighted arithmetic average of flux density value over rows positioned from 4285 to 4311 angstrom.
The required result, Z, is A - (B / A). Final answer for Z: 2.0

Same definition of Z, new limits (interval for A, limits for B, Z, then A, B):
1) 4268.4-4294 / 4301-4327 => 2.2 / 3.22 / 3.30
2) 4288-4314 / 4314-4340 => 1.8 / 3.08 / 3.85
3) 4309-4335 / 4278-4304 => 2.8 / 3.62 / 3.10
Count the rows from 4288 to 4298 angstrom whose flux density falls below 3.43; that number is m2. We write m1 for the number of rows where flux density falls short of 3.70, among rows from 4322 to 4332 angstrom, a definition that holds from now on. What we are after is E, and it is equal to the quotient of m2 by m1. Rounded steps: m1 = 3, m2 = 8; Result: 2.67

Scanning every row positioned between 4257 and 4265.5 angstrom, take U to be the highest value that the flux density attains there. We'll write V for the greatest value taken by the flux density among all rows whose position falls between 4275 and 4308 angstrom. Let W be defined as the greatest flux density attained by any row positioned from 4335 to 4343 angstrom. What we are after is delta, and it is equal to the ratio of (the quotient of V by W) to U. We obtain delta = 0.212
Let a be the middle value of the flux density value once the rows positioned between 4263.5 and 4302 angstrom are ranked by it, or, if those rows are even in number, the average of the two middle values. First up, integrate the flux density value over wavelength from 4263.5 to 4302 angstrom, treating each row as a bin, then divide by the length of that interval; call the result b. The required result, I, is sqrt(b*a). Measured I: 3.2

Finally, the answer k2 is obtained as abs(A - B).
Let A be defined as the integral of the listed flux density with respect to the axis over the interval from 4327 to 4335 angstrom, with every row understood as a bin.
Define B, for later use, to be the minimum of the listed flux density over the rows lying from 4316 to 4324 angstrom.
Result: 30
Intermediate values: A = 32.6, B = 2.591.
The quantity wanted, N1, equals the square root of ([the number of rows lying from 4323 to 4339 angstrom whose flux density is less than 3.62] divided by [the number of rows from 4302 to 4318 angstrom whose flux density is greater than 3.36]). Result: 0.8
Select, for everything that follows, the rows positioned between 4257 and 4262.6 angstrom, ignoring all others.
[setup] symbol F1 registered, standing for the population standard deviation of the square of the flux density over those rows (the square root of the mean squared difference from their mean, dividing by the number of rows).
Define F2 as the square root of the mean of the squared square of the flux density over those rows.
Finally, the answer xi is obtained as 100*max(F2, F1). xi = 956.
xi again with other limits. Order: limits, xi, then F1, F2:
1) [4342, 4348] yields 1985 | 3.07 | 19.9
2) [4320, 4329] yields 1496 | 2.76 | 15.0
